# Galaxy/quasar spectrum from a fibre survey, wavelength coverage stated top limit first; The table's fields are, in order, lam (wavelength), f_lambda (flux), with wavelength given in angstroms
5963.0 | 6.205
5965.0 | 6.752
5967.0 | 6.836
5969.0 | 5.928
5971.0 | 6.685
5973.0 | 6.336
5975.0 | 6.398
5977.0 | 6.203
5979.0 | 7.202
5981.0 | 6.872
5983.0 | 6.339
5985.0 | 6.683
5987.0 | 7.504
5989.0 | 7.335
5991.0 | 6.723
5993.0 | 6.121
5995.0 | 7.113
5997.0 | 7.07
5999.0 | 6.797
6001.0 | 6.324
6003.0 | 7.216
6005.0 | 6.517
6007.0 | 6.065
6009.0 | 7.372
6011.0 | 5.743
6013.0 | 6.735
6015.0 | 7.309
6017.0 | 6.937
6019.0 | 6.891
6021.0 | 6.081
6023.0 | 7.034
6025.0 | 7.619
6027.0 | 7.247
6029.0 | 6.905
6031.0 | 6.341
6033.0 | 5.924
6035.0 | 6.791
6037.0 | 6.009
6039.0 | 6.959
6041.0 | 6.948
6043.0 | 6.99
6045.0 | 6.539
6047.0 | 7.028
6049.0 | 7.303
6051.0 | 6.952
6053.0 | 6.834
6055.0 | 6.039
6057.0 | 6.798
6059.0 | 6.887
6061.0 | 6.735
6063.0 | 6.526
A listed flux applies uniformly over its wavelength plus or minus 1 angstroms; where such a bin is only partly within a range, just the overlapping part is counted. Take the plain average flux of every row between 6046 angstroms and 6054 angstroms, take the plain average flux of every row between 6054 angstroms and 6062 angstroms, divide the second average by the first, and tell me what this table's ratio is 0.941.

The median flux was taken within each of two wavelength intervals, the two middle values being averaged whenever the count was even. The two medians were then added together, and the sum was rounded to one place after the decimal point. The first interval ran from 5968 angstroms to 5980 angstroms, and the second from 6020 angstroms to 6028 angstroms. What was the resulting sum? 13.5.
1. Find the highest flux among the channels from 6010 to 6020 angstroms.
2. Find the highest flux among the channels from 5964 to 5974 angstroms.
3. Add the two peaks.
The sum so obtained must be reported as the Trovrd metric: 14.1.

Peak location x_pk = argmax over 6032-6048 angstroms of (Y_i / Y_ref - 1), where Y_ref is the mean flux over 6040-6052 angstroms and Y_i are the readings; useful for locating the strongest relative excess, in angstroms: 6047.0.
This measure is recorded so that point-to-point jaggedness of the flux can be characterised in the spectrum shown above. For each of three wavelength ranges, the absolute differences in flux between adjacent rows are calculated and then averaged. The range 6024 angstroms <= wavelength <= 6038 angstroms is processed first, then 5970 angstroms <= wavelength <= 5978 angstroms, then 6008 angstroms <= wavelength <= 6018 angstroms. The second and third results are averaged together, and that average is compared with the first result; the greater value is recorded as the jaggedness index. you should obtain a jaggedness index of 0.56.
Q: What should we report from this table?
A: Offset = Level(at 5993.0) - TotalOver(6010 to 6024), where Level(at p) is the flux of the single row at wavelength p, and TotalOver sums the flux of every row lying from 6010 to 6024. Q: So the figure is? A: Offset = -41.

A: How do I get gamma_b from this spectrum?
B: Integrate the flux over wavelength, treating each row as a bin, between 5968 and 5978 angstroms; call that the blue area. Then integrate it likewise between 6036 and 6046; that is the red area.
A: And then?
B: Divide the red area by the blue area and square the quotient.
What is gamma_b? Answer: 1.12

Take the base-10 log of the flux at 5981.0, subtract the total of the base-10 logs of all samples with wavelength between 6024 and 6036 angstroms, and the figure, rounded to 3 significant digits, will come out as -4.15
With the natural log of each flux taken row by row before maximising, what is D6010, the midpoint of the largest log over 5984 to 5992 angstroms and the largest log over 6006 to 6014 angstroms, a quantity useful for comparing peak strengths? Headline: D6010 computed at 2.01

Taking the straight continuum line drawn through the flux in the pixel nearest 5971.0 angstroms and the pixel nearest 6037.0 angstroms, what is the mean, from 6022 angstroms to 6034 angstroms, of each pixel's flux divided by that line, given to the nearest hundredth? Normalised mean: 1.12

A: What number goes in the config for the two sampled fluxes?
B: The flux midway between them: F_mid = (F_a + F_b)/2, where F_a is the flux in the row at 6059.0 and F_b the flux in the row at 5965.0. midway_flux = 6.82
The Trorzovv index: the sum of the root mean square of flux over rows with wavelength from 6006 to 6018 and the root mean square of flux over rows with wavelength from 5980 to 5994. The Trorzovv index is 13.5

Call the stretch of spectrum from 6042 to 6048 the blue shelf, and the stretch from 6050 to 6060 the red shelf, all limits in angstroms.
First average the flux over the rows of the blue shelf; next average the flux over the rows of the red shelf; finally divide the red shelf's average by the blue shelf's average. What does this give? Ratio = 0.98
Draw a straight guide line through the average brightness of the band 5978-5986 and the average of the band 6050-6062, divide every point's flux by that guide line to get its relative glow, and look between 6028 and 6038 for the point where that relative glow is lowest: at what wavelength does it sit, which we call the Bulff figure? 6033.0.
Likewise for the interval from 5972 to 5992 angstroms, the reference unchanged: 5977.0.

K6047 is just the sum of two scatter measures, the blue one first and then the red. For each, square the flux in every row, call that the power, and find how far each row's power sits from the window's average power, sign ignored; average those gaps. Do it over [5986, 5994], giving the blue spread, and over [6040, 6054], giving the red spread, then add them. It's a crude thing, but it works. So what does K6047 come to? 8.9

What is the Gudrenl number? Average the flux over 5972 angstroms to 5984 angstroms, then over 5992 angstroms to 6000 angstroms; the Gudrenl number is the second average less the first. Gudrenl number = 0.22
